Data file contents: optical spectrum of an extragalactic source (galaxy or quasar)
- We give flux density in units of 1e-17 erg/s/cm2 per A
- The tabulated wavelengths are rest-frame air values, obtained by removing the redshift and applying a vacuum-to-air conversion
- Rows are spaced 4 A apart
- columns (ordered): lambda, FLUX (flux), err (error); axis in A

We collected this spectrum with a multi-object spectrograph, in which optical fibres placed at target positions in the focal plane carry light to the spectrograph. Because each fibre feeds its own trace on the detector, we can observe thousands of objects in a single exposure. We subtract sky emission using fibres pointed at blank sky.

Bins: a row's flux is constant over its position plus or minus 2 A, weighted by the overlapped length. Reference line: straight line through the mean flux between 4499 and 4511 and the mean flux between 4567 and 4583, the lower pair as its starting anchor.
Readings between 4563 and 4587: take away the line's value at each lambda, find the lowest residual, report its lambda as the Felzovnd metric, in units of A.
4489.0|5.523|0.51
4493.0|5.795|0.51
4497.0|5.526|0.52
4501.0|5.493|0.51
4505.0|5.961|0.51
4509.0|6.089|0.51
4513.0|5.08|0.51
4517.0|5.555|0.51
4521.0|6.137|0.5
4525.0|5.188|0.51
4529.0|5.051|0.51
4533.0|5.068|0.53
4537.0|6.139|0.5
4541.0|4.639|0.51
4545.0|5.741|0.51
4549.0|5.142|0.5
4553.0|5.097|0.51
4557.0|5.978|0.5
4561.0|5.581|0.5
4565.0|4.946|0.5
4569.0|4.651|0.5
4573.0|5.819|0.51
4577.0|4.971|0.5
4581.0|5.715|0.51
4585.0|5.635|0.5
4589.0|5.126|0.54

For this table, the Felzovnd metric 4569.0 A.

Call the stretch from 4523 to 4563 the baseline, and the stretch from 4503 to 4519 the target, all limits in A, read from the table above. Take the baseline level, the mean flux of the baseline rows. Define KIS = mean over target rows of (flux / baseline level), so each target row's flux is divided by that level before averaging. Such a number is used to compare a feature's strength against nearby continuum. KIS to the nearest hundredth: 1.06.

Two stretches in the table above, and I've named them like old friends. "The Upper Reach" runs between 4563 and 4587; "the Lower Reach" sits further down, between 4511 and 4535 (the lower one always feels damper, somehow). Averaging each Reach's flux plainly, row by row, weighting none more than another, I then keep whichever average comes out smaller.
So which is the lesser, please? 5.29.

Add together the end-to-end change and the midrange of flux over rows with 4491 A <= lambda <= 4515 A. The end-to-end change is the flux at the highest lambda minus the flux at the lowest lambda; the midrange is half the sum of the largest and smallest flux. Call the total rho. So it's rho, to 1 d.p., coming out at 4.9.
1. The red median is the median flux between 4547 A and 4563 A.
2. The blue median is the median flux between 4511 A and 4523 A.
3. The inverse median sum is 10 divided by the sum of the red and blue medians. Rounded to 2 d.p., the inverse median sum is 0.92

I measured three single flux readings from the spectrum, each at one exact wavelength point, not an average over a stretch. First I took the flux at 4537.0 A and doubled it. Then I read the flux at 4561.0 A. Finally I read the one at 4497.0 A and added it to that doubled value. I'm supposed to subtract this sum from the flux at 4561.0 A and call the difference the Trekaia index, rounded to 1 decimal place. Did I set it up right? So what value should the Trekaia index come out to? -12.2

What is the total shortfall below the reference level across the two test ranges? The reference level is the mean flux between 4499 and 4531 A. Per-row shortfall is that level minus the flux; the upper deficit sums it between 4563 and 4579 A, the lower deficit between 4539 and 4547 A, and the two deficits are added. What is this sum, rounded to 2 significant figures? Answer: 2.6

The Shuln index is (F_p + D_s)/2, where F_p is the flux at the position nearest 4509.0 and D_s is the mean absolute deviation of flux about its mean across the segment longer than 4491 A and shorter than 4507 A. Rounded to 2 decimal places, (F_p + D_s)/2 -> 3.14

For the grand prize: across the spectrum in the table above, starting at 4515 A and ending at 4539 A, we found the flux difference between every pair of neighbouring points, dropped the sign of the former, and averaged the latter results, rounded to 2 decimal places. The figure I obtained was 0.55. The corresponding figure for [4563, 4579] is 0.77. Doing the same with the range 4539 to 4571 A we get 0.56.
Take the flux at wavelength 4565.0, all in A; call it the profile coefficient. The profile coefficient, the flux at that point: 4.946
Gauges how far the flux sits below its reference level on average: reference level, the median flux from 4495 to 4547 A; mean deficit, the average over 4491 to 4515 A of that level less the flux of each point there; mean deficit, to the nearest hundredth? -0.13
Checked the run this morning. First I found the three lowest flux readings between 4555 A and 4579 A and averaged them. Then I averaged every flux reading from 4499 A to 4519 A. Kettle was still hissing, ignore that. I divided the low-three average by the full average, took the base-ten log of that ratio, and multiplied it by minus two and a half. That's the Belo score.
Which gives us 0.162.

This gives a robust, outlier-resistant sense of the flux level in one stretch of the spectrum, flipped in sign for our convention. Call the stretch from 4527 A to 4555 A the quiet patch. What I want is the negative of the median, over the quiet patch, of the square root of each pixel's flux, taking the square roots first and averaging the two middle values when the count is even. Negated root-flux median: -2.26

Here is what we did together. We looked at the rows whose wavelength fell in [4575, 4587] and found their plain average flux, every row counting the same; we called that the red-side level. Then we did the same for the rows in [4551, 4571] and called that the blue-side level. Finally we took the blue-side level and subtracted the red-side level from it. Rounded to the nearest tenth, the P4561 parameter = -0.2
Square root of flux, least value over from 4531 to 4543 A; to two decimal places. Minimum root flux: 2.15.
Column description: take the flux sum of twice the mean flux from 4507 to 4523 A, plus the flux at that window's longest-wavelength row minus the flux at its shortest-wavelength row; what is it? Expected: 11.5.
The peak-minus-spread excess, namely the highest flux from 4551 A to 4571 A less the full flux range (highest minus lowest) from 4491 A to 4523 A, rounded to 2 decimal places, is 4.92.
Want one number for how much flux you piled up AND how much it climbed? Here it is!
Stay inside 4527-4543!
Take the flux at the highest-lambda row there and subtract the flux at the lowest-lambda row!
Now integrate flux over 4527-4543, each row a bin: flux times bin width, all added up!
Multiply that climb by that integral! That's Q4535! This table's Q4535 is -34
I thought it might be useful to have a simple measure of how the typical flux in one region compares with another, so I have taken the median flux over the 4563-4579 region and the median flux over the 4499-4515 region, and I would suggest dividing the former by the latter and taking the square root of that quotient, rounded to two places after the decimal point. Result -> 0.93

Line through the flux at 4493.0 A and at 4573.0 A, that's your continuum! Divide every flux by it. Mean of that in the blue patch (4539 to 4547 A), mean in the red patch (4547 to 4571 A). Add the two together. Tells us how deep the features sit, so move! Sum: 1.79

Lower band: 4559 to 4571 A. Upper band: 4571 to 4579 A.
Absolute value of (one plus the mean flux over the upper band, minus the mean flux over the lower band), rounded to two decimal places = 1.34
